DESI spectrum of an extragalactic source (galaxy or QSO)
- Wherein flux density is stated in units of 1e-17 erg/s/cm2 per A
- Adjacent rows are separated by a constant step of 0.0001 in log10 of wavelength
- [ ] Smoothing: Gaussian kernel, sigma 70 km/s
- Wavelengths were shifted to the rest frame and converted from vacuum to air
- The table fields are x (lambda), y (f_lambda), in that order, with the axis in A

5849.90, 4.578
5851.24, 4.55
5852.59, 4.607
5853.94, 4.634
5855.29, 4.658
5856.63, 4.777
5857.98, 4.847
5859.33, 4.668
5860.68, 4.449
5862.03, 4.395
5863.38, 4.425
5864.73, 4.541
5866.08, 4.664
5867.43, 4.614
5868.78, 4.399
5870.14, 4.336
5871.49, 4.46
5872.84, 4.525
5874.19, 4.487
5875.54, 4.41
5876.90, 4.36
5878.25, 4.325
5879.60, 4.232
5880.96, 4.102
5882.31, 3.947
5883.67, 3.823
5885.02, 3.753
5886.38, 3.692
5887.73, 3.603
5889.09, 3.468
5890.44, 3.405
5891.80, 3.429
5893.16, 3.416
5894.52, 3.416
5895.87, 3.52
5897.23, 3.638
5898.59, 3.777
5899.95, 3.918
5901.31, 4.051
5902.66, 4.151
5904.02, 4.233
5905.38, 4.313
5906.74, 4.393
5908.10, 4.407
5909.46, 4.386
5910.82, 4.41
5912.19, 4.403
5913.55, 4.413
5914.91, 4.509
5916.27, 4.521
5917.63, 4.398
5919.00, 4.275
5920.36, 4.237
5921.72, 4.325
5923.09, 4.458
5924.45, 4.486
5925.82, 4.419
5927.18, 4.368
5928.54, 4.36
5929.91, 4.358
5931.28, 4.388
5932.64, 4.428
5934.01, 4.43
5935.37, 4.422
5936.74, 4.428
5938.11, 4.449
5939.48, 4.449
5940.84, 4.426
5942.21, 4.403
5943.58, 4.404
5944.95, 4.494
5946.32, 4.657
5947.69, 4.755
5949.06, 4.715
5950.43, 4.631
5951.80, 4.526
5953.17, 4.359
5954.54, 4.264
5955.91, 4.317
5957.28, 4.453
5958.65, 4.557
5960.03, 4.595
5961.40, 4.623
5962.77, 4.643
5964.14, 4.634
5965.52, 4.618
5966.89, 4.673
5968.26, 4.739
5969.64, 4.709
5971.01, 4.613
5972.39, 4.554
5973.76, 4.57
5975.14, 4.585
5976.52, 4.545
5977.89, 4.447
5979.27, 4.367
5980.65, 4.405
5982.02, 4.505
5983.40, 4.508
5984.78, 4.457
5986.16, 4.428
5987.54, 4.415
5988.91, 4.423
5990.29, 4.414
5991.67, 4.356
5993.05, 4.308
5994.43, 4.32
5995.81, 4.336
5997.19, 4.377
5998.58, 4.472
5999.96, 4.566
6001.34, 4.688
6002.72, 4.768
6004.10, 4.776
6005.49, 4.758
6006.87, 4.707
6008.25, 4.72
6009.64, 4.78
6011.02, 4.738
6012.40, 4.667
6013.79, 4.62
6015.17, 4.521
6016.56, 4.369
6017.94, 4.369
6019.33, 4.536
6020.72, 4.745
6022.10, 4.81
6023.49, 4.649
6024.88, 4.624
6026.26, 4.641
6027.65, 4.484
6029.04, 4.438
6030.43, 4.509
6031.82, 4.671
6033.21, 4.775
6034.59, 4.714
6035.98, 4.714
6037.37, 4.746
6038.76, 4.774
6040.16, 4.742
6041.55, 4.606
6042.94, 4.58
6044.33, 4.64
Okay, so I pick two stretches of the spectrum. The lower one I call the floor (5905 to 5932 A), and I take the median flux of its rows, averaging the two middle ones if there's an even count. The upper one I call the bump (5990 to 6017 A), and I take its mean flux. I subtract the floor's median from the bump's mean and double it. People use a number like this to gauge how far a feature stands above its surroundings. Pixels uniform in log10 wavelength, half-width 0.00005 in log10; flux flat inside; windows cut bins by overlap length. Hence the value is 0.34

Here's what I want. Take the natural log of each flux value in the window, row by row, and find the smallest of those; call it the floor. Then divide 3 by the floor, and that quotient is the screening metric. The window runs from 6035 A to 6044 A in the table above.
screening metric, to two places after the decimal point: 1.97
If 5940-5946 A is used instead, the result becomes 2.02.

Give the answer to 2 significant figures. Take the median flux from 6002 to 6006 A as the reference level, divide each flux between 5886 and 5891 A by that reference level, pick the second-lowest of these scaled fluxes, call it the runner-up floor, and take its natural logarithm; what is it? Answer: -0.32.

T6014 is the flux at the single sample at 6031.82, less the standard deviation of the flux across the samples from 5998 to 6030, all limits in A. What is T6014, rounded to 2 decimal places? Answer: 4.54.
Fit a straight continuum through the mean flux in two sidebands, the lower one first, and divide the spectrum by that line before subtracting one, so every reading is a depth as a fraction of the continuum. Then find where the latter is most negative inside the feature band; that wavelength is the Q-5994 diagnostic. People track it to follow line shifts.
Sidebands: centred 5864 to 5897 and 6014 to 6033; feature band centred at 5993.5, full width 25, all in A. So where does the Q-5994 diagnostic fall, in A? 5993.05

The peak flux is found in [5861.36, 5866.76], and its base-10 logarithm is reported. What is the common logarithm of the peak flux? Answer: 0.669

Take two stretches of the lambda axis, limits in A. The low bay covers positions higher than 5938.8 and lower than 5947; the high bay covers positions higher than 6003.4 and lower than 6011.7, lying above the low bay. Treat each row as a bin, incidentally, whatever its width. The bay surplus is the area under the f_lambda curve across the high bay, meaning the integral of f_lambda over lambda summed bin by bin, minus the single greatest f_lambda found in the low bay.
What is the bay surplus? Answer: 34.7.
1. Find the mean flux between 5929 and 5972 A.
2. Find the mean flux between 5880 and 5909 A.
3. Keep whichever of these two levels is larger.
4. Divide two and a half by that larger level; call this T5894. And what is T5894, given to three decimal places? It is 0.553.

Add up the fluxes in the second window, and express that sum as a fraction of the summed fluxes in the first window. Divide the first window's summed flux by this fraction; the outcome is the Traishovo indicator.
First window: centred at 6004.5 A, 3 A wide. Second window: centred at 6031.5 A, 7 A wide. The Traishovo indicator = 4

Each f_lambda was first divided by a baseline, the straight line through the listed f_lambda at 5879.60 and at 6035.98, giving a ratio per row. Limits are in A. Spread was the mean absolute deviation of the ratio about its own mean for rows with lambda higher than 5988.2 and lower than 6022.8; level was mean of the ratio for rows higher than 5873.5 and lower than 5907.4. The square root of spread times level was 0.171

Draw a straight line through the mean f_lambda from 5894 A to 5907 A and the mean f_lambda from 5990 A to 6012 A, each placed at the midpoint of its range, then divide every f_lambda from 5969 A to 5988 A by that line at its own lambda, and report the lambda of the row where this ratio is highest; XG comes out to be 5969.64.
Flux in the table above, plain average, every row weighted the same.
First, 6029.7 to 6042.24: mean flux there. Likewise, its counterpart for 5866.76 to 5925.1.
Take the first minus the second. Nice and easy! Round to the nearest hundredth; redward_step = 0.57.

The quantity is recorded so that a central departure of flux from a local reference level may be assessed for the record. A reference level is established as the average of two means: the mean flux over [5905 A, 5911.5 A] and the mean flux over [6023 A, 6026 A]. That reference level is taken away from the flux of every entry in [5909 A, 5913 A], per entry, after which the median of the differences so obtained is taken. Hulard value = -0.11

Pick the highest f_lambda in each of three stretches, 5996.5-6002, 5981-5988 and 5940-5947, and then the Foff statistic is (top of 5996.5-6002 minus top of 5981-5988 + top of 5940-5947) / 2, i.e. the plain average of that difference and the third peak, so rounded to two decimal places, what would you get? 2.42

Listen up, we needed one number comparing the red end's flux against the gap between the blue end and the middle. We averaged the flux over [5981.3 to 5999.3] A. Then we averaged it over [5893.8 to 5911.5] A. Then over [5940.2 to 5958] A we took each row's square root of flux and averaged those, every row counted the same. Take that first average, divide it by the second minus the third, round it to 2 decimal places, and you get 2.29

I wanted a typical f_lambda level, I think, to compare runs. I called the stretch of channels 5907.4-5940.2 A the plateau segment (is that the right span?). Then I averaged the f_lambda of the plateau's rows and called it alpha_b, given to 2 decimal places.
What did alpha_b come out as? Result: 4.41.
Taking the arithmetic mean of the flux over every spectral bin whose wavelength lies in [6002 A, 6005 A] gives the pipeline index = 4.77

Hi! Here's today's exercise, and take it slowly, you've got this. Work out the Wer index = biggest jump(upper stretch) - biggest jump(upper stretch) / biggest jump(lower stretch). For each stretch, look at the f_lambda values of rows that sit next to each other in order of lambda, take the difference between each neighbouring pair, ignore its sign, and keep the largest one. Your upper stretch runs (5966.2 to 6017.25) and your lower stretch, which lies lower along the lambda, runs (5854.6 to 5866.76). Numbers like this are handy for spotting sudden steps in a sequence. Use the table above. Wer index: -0.54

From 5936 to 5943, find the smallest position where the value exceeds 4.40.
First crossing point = 5936.74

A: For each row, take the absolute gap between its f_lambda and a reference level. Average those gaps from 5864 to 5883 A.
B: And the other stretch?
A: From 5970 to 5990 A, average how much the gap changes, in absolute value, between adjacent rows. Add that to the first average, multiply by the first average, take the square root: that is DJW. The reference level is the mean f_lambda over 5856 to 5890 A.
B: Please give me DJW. 0.20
